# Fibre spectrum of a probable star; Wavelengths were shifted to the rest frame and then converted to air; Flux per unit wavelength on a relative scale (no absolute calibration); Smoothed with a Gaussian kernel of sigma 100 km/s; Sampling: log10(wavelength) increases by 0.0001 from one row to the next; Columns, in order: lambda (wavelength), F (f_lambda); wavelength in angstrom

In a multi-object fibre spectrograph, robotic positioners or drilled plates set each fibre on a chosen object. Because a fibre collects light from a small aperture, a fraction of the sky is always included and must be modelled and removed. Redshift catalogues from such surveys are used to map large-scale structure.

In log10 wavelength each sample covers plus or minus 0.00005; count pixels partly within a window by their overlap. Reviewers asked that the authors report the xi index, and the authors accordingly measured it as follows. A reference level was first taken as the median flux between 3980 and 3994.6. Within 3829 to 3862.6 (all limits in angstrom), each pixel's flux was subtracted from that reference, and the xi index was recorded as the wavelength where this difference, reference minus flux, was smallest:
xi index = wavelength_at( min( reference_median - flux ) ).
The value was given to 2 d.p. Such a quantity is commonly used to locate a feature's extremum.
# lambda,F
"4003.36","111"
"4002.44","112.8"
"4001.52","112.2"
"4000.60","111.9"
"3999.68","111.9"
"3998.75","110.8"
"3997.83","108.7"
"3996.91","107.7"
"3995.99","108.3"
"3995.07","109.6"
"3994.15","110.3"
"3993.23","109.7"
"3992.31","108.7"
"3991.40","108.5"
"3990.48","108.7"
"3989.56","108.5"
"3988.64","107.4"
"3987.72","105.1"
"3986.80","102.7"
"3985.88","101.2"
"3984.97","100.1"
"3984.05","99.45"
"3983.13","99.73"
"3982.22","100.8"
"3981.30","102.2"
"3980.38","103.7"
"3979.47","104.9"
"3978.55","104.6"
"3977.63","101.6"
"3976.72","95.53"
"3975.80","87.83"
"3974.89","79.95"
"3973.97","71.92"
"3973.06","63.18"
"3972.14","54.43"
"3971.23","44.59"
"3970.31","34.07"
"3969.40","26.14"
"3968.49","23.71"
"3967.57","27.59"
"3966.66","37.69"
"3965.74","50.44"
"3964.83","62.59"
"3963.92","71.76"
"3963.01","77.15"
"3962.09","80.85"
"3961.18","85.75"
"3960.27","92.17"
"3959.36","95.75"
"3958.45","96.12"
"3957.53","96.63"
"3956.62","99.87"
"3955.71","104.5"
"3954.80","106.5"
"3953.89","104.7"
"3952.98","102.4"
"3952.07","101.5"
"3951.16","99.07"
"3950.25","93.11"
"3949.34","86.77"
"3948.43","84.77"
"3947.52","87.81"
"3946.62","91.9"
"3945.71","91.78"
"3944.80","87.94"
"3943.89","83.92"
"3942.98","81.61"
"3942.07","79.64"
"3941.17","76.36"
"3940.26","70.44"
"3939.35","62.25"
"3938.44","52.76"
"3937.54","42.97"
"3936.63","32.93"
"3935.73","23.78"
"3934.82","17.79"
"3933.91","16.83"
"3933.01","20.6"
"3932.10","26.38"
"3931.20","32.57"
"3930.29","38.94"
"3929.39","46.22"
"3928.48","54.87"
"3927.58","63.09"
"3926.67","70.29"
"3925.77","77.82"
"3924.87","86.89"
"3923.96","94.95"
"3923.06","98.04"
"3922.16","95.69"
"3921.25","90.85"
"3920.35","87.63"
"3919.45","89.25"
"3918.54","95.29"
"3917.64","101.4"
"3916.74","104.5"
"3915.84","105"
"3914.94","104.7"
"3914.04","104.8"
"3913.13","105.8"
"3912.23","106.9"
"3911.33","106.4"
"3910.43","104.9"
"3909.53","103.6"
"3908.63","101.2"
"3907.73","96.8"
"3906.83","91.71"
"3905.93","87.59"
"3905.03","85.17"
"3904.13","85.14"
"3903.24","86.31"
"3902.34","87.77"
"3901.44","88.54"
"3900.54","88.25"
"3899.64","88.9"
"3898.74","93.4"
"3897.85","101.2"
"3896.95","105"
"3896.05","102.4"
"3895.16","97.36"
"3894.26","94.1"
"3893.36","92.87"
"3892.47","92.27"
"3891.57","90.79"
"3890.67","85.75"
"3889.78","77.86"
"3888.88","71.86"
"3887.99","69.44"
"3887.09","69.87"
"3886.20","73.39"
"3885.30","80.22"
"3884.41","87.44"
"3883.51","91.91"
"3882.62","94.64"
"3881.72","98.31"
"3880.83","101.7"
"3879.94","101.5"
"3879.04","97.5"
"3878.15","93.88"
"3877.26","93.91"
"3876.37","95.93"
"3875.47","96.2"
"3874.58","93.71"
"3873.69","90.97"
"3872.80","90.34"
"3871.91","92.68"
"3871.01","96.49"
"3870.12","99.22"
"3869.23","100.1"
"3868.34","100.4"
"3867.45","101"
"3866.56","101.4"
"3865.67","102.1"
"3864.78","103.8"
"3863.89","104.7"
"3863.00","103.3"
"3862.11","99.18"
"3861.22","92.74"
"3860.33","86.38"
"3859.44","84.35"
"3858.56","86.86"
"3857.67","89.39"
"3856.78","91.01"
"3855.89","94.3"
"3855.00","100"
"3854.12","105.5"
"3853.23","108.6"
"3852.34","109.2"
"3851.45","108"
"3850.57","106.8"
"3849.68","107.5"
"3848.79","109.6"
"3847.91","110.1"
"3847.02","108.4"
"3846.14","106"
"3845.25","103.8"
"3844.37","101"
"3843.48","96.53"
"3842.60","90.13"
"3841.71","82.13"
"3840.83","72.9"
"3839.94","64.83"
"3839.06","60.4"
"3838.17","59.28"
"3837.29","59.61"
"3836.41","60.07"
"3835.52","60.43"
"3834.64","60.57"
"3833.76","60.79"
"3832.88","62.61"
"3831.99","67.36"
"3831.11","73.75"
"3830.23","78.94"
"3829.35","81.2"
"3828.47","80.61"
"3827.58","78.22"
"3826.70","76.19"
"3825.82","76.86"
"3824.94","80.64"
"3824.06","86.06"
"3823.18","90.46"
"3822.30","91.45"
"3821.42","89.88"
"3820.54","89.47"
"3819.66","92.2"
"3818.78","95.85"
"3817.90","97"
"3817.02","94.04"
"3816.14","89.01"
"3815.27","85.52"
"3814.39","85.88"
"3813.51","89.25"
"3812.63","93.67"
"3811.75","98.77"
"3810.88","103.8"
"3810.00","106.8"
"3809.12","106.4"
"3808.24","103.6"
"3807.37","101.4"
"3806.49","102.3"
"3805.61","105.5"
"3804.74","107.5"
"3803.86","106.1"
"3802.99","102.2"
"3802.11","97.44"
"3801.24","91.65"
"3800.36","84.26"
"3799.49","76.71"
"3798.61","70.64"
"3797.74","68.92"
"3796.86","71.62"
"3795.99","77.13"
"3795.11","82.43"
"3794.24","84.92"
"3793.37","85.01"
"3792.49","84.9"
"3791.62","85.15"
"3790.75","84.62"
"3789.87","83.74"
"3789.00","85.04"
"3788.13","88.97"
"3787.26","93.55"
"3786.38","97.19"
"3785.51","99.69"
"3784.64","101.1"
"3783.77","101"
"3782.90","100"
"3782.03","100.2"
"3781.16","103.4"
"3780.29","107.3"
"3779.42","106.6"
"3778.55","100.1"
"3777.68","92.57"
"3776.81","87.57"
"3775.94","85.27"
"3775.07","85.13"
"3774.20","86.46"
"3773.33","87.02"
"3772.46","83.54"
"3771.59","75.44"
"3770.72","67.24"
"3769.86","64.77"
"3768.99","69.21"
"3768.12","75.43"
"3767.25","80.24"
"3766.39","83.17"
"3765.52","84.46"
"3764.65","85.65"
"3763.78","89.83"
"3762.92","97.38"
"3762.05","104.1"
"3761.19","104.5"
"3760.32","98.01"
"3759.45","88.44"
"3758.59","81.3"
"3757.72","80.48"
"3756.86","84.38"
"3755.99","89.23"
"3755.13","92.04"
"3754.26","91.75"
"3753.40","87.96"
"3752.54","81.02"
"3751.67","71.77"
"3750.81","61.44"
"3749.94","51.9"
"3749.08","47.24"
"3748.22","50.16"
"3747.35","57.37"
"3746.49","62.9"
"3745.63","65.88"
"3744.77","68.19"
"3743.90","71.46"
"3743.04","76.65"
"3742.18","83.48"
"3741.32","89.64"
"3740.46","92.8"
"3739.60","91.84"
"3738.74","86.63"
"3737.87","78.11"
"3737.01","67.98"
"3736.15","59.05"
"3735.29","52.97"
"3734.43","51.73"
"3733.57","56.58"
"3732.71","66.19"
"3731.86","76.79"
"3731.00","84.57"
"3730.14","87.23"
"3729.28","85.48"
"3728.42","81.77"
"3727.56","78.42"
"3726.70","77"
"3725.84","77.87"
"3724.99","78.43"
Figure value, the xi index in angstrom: 3847.91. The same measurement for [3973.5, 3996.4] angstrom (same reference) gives 3994.15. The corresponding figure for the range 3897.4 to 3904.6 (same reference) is 3897.85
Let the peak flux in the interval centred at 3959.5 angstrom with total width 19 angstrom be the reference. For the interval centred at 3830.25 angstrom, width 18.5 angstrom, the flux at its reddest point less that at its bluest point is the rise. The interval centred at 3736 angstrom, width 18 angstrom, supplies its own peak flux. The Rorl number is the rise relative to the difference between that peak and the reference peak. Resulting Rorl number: 2.2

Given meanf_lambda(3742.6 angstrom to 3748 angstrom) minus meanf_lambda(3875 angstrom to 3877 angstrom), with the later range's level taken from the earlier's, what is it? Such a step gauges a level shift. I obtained -29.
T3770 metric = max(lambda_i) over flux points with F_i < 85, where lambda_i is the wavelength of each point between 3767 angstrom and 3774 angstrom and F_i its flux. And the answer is 3772.46 angstrom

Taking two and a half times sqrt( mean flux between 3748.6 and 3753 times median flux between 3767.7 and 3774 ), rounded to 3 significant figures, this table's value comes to 172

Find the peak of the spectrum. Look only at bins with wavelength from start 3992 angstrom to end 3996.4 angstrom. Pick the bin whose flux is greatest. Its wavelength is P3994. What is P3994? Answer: 3994.15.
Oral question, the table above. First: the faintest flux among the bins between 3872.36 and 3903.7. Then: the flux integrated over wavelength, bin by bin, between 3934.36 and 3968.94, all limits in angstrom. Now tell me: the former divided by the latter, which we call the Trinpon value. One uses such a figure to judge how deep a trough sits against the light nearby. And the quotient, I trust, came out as 0.027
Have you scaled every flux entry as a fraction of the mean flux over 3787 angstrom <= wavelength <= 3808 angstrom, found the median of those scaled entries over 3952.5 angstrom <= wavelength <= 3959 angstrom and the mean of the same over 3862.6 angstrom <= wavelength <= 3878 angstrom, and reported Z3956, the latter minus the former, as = -0.05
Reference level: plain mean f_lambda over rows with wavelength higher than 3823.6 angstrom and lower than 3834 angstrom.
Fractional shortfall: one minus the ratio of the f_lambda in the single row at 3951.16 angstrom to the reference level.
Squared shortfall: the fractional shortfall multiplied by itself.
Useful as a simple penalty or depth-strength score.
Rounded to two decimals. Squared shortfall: 0.10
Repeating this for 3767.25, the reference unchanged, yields 0.00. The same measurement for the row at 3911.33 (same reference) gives 0.17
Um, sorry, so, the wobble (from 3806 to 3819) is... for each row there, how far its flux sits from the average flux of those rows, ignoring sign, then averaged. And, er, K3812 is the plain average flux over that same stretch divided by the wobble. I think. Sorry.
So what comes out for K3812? 16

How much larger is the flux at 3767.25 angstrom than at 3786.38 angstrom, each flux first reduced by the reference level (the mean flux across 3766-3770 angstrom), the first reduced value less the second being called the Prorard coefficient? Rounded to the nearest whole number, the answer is -17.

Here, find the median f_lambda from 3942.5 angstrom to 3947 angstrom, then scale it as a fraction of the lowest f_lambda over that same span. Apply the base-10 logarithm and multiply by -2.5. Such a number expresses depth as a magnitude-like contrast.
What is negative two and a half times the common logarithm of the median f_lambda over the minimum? -0.08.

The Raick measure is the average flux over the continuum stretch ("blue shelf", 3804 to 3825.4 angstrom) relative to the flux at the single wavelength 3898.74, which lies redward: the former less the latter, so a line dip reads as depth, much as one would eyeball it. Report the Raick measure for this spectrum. 2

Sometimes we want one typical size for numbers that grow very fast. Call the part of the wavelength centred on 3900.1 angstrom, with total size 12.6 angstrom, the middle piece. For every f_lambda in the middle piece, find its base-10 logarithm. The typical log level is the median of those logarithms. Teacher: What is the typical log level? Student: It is 1.95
